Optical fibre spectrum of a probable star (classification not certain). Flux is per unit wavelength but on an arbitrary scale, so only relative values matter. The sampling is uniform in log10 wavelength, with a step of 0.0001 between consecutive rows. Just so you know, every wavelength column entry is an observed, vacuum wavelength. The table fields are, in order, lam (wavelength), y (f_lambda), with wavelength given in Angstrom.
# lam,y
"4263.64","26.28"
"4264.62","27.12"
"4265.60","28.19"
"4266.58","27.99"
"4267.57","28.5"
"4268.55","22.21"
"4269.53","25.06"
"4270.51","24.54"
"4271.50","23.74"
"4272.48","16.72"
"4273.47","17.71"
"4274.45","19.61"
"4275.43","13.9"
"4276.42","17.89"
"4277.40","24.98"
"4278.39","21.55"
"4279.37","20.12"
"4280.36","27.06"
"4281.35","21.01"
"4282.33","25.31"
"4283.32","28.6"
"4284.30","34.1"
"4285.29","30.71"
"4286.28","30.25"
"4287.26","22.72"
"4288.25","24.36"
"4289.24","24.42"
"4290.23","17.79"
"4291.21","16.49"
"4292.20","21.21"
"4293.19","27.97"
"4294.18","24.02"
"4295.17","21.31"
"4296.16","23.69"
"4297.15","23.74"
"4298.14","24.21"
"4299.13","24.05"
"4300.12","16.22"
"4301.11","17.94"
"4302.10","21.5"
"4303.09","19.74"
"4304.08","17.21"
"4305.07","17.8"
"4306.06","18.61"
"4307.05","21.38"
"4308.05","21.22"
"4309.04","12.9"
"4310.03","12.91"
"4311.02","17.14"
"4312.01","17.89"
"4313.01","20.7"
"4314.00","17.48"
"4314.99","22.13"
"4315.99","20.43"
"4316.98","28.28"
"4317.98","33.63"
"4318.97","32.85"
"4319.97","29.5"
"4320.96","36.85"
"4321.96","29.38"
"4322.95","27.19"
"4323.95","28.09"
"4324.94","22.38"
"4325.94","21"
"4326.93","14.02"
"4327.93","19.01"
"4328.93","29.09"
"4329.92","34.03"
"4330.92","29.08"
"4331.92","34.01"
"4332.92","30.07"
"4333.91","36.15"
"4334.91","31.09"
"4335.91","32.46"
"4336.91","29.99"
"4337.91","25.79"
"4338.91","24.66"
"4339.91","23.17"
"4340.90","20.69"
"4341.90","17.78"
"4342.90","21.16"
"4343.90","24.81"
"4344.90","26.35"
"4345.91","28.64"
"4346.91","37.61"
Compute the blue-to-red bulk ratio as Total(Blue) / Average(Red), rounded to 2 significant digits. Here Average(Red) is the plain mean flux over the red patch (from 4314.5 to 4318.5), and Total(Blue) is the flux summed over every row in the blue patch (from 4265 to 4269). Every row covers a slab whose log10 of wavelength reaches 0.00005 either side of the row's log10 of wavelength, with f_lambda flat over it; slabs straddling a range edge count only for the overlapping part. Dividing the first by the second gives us 4.1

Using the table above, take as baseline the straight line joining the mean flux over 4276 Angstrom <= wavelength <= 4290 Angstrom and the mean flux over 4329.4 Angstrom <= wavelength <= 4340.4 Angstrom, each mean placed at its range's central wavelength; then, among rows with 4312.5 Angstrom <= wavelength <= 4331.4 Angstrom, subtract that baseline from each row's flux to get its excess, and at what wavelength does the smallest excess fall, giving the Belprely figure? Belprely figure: 4326.93 Angstrom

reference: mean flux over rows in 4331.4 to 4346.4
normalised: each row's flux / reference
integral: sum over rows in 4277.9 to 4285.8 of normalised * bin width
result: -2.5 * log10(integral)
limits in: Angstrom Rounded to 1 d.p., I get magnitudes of -2.2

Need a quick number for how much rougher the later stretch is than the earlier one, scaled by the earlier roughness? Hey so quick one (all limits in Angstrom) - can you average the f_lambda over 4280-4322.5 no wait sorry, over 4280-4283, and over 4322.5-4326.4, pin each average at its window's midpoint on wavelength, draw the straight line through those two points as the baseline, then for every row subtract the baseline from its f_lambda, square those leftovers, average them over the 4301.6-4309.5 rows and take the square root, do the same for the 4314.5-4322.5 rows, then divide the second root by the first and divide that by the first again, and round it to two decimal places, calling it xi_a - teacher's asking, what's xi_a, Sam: 0.17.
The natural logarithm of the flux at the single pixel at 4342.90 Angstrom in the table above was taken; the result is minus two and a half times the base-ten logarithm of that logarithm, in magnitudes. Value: -1.21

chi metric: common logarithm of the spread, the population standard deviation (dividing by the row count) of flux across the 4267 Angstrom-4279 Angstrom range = 0.611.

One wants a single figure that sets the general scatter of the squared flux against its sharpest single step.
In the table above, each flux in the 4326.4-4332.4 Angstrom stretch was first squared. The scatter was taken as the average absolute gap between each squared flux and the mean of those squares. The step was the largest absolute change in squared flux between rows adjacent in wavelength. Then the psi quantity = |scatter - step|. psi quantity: 164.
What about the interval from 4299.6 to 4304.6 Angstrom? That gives 77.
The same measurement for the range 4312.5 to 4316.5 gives 132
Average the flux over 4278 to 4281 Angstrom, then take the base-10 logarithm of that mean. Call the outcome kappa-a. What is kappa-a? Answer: 1.36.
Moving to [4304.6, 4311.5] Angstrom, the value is 1.24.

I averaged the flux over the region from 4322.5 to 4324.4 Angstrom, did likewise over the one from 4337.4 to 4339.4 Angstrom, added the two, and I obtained 53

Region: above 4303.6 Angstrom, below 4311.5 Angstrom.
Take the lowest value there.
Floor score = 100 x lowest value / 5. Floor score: 258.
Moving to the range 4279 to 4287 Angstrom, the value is 402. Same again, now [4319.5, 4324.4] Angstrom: 544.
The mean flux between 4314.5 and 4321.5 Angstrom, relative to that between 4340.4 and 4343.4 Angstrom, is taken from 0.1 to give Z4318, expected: -1.36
